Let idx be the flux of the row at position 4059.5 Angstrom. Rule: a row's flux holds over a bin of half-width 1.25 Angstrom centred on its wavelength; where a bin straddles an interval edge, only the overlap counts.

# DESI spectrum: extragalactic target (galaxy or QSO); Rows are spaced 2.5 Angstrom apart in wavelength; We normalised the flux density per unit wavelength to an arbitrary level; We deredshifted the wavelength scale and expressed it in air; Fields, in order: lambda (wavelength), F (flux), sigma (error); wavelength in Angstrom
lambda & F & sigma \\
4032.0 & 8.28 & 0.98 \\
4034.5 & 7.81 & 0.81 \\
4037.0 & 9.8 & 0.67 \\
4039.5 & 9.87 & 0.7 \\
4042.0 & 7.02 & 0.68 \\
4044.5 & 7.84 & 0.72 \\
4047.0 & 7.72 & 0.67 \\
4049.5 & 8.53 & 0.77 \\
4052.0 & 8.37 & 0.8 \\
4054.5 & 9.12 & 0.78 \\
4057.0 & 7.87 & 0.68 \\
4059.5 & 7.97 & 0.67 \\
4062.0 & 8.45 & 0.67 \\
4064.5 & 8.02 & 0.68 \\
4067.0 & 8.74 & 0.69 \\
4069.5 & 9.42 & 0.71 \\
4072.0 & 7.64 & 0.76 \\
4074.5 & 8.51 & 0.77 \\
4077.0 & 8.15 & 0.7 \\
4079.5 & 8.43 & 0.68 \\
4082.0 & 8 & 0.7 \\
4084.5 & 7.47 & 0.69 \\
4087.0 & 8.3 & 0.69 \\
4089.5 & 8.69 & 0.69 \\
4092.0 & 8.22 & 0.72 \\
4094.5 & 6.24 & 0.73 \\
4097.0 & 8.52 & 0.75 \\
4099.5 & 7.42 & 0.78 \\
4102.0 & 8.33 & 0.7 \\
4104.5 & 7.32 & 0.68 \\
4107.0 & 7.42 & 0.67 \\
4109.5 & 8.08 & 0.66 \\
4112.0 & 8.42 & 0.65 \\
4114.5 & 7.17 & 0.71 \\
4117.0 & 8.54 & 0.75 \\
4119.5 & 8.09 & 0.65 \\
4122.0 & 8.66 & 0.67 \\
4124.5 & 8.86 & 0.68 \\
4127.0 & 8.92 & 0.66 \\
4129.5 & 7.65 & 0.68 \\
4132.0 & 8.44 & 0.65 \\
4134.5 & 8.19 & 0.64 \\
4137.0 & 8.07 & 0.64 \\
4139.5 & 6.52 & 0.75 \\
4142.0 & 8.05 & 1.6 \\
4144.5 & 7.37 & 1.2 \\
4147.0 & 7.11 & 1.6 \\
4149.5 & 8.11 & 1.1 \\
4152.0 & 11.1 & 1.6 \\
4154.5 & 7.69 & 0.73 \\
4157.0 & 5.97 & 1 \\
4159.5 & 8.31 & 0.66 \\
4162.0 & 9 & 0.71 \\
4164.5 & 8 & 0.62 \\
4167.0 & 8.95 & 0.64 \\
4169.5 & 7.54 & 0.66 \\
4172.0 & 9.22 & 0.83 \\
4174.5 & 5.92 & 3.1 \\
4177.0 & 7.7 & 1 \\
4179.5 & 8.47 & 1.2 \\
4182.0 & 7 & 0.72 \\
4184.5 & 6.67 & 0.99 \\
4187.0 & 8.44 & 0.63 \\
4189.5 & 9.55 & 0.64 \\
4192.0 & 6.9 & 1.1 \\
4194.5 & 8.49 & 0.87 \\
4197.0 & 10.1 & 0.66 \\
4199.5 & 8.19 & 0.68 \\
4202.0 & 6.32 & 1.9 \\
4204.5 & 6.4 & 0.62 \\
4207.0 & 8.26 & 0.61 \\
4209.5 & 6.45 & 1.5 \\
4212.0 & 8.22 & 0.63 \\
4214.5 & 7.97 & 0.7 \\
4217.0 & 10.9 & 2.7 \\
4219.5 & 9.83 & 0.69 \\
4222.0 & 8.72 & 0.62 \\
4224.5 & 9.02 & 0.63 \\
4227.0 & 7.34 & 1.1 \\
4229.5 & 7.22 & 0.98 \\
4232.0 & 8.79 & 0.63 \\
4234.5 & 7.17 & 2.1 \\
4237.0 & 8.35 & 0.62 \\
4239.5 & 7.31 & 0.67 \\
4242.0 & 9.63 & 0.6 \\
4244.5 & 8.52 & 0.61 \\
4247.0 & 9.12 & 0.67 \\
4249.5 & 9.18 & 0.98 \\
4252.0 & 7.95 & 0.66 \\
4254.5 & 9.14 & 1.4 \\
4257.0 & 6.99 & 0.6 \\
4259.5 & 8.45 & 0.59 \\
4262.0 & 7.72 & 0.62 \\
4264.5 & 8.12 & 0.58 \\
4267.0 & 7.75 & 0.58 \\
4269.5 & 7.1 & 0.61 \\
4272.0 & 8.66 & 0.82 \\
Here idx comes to 7.97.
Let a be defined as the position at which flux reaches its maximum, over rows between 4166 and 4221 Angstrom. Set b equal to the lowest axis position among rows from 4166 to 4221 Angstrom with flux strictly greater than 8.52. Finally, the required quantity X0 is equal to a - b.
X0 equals 50.0 Angstrom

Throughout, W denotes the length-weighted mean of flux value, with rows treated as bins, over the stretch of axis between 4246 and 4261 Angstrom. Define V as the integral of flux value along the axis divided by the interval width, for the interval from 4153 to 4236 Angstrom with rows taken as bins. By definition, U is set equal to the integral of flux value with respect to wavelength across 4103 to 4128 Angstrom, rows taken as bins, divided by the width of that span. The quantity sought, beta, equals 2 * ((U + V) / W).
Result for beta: 3.83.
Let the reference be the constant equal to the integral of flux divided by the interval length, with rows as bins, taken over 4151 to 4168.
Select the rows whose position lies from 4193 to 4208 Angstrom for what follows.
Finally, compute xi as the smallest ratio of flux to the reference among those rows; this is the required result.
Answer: 0.75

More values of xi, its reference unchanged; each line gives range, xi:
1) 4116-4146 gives 0.78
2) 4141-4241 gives 0.71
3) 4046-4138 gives 0.74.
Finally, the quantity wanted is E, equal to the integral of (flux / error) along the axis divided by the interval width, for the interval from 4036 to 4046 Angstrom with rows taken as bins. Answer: 12.4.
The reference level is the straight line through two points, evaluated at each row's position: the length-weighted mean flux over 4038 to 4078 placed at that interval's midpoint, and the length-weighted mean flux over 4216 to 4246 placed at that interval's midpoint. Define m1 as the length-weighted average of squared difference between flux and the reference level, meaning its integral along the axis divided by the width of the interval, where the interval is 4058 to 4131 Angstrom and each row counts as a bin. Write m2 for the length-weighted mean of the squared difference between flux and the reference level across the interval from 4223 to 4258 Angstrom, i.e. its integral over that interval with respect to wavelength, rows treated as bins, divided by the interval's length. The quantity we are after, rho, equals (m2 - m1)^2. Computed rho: 0.1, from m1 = 0.5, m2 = 0.8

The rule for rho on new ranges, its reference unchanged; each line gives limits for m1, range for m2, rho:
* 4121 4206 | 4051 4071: 1.5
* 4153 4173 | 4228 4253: 0.2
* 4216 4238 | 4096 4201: 0.1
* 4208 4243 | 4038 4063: 0.7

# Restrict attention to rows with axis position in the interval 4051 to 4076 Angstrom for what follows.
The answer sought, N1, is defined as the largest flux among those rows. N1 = 9.42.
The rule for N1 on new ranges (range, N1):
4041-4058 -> 9.12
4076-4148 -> 8.92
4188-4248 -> 10.9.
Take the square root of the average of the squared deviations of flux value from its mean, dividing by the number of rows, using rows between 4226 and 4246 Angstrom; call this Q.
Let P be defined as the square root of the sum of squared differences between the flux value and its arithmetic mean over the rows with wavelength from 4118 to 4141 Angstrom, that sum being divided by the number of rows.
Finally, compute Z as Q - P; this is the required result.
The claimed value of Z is 0.2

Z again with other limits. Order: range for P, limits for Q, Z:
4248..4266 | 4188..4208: 0.6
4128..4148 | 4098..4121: -0.1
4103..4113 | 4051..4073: 0.1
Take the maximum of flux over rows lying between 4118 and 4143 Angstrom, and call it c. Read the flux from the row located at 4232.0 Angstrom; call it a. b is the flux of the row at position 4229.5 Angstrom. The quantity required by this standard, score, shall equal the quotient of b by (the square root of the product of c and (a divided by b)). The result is 2.2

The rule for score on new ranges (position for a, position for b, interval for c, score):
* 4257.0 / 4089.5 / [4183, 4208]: 3.0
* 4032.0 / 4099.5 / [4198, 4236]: 2.1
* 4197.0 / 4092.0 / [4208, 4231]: 2.2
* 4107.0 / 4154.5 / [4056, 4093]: 2.6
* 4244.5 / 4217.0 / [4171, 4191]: 4.0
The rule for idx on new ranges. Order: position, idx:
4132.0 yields 8.44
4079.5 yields 8.43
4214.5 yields 7.97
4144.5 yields 7.37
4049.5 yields 8.53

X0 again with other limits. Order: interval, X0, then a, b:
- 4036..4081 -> 2.5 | 4039.5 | 4037.0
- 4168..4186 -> 0.0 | 4172.0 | 4172.0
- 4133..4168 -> 0.0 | 4152.0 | 4152.0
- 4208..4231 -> 0.0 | 4217.0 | 4217.0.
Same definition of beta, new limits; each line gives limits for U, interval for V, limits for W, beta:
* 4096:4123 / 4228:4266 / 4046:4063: 3.91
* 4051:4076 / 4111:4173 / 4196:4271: 4.04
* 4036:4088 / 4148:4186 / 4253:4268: 4.06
